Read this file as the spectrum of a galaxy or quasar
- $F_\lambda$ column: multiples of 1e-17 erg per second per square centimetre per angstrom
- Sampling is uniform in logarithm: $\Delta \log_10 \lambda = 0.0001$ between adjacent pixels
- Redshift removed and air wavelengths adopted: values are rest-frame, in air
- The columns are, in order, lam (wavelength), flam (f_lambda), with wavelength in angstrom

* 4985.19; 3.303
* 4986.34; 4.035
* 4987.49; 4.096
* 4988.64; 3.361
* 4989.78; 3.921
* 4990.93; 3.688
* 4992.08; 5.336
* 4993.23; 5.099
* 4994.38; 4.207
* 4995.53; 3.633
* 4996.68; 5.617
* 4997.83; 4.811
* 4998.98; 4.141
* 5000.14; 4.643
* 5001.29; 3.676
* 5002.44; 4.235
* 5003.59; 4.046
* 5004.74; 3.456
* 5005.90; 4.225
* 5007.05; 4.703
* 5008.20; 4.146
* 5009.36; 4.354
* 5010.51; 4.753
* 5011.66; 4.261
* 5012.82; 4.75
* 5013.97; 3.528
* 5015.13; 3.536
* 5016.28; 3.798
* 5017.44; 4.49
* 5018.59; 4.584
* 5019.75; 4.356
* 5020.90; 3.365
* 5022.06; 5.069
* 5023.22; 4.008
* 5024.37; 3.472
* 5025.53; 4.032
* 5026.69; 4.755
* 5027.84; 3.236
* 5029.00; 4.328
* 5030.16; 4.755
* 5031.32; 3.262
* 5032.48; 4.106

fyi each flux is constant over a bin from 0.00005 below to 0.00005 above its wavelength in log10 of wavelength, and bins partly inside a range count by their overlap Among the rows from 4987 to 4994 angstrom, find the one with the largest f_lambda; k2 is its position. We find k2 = 4992.08 angstrom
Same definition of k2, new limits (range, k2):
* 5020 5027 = 5022.06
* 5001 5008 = 5007.05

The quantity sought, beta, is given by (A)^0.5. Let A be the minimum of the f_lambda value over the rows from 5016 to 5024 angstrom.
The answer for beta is 1.83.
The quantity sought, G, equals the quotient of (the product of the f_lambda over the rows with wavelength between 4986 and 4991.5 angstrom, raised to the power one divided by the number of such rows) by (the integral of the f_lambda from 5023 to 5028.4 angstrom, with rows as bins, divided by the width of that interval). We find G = 0.98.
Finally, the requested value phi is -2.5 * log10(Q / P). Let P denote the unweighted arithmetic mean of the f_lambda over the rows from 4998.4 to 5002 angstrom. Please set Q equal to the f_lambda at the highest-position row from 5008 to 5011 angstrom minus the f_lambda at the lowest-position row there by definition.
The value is 2.1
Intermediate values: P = 4.15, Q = 0.6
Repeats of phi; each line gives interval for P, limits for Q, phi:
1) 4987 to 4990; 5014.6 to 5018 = 1.5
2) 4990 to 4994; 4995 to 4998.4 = 1.5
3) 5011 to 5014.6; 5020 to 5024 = 2.0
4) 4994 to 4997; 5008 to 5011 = 2.2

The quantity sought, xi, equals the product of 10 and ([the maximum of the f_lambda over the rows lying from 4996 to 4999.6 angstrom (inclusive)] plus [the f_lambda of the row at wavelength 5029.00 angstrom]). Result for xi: 99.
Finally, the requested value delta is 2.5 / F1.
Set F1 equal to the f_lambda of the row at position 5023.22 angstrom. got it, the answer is 0.62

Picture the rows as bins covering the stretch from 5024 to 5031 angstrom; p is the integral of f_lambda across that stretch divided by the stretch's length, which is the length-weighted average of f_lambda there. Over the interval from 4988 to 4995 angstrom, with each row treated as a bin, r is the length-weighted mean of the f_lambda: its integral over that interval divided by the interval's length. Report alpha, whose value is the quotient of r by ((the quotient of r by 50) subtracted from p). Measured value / 1.07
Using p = 4.1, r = 4.27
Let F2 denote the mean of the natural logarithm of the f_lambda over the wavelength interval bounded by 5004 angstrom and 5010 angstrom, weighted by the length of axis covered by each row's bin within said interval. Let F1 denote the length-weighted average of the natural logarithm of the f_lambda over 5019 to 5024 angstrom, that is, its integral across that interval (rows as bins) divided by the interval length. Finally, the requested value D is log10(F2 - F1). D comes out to -2.35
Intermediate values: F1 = 1.42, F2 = 1.42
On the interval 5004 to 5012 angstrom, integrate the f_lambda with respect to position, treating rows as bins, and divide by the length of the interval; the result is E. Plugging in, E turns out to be 4.3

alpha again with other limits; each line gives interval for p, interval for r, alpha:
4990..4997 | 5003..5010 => 0.94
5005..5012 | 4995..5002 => 1.03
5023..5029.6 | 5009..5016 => 1.07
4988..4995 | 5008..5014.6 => 1.03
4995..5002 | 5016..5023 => 0.99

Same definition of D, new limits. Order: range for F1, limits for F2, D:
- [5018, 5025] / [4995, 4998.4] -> -0.92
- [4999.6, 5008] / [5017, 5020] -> -1.07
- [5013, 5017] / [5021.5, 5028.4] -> -1.11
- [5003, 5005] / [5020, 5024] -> -1.14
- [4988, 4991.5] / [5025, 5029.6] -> -1.00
